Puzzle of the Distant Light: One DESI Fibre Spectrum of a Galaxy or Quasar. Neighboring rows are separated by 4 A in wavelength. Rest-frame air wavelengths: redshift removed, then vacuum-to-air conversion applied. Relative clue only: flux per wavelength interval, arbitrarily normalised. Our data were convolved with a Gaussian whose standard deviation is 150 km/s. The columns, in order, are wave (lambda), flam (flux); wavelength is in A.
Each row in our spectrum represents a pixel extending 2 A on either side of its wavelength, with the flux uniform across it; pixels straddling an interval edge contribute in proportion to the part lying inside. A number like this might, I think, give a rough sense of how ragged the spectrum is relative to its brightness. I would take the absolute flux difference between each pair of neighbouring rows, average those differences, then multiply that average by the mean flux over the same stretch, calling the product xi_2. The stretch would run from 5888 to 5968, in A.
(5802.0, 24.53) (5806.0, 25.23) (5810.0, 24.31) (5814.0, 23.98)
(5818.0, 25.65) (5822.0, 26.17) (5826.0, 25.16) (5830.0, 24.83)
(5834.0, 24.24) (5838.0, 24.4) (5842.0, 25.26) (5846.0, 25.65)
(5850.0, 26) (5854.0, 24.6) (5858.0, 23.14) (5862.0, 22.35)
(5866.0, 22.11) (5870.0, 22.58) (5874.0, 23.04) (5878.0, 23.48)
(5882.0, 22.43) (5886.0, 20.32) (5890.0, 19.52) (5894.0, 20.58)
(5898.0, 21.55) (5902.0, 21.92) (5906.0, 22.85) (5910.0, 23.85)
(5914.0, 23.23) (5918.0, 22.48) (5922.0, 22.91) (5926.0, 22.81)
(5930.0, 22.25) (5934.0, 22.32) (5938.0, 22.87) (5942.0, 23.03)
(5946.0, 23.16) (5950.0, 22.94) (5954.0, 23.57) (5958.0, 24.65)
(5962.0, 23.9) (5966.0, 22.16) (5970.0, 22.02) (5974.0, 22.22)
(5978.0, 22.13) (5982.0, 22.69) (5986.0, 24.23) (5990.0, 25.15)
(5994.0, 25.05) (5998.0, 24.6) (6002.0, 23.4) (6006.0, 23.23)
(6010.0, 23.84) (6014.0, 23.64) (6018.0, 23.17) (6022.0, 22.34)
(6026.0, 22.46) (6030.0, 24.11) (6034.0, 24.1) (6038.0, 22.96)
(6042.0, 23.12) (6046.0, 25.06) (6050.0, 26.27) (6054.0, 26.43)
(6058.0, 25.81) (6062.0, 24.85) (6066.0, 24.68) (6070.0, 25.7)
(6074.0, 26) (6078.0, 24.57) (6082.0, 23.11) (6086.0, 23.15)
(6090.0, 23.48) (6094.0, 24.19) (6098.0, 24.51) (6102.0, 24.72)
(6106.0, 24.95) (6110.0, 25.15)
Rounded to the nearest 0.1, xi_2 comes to 14.4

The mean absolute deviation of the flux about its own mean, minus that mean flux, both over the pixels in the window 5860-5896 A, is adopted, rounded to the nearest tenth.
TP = -20.7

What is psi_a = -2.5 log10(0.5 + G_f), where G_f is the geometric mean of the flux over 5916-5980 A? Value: -3.42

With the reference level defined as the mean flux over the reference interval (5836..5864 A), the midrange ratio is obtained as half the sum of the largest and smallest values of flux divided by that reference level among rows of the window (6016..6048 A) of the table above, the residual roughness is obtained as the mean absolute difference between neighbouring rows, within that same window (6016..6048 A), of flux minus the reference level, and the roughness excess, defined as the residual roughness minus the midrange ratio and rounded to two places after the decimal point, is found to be -0.13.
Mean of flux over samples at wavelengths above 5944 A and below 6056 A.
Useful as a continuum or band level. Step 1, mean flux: 23.7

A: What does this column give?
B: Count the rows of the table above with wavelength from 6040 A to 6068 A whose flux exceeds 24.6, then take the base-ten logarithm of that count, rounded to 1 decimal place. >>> 0.8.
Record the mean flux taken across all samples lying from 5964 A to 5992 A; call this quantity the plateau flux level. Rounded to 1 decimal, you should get 22.9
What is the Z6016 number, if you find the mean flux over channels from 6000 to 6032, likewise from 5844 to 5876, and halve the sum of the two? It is 23.5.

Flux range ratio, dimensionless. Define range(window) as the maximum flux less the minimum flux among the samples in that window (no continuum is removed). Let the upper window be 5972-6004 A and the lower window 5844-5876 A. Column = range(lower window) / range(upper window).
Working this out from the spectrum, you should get 1.29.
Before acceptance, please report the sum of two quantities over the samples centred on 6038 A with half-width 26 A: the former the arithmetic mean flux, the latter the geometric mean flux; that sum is 48.3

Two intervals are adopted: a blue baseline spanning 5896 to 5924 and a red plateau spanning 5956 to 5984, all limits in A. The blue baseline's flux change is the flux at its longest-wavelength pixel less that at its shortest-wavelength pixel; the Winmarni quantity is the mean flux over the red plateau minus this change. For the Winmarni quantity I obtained 21.5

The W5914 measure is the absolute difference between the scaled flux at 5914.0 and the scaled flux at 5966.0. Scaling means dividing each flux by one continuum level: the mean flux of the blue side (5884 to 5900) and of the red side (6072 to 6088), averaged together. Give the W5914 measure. 0.048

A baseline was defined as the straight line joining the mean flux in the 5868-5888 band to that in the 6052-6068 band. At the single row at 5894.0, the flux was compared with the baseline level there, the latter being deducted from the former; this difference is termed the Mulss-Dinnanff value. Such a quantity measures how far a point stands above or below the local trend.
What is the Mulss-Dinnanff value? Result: -2.1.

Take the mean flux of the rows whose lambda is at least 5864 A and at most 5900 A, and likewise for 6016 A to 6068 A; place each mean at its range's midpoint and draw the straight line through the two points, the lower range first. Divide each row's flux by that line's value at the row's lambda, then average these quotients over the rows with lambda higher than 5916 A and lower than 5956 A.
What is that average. 1.01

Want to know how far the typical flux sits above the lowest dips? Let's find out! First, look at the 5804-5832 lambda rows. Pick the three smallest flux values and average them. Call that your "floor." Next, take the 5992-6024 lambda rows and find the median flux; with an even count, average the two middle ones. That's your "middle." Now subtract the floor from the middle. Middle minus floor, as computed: -1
